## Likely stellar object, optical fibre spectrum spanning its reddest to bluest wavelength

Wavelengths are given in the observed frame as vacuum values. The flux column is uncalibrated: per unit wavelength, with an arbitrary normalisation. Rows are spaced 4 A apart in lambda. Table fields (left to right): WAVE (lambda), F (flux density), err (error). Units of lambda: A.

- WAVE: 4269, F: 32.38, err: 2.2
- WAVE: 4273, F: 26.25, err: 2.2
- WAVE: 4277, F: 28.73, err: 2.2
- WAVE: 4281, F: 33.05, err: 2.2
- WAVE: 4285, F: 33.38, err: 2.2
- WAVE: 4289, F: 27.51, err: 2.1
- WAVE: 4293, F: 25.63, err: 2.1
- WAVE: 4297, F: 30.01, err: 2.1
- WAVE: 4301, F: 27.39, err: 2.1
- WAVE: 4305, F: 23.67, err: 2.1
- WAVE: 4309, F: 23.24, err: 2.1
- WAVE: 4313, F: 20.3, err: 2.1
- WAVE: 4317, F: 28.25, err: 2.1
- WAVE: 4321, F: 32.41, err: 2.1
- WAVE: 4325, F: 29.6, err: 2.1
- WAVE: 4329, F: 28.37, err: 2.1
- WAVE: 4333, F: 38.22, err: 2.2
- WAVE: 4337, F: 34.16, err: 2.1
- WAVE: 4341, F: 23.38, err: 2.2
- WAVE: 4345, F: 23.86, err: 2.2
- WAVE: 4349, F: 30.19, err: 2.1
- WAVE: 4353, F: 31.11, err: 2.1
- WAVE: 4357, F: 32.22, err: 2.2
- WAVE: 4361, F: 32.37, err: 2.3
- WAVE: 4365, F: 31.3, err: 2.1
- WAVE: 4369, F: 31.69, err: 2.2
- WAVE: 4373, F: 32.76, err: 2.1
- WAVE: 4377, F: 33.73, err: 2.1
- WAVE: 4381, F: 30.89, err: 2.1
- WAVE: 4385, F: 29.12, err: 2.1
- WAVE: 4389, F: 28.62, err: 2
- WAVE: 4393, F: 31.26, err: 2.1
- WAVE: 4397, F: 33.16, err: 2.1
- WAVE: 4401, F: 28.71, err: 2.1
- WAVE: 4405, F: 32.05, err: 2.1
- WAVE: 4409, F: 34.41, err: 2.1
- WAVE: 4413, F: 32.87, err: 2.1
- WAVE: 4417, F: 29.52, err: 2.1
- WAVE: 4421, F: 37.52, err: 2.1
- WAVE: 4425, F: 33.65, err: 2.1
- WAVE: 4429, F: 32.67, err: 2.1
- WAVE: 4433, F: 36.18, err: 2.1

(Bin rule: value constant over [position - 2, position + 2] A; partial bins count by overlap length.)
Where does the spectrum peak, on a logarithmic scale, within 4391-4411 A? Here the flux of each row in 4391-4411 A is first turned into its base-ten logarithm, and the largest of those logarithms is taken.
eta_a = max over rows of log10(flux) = 1.54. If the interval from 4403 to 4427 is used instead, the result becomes 1.57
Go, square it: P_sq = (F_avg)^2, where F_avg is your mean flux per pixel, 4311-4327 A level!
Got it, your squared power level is 764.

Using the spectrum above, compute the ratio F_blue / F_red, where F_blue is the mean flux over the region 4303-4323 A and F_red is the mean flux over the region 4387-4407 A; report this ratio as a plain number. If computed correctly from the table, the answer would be 0.831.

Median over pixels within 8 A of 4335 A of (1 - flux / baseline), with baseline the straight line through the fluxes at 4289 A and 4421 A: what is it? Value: -0.01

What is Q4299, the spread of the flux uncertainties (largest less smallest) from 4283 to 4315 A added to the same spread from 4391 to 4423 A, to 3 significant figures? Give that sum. 0.100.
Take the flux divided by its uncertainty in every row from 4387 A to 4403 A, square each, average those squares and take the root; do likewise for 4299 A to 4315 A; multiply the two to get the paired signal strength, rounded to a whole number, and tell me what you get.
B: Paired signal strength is 166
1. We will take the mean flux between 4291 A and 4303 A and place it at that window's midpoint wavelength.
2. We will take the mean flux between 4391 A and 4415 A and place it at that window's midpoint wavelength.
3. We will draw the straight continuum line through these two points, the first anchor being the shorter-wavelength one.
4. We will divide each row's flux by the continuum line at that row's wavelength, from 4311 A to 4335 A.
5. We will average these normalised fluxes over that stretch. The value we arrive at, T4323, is 1.03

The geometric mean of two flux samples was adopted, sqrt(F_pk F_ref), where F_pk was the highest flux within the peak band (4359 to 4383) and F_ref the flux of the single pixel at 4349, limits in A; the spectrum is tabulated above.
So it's 31.9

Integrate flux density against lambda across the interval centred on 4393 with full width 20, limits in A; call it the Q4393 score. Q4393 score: 603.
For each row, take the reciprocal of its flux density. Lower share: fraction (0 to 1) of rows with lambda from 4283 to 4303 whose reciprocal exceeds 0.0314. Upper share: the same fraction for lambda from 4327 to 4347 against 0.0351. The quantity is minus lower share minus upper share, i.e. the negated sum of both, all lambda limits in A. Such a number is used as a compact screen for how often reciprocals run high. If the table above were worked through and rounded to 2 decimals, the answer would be -1.40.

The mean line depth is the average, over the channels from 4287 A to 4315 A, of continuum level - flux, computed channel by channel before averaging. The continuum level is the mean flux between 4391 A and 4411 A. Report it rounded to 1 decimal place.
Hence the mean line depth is 6.5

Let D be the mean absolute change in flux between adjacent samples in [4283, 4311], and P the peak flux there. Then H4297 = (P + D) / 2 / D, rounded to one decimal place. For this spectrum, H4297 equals 5.8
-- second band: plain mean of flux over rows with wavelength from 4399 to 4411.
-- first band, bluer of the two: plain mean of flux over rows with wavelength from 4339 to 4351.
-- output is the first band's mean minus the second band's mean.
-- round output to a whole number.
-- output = -6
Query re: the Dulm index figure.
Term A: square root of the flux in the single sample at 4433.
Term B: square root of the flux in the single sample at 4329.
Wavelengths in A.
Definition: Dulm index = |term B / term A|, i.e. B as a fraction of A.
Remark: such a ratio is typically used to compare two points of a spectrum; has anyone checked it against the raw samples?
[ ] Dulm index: 0.89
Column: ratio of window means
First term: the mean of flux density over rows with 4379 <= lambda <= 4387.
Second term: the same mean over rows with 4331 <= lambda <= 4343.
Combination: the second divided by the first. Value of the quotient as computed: 1.06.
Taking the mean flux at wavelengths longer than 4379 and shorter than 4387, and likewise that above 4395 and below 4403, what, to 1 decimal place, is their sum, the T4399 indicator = 60.9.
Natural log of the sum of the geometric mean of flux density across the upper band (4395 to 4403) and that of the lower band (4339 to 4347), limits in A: 4.00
